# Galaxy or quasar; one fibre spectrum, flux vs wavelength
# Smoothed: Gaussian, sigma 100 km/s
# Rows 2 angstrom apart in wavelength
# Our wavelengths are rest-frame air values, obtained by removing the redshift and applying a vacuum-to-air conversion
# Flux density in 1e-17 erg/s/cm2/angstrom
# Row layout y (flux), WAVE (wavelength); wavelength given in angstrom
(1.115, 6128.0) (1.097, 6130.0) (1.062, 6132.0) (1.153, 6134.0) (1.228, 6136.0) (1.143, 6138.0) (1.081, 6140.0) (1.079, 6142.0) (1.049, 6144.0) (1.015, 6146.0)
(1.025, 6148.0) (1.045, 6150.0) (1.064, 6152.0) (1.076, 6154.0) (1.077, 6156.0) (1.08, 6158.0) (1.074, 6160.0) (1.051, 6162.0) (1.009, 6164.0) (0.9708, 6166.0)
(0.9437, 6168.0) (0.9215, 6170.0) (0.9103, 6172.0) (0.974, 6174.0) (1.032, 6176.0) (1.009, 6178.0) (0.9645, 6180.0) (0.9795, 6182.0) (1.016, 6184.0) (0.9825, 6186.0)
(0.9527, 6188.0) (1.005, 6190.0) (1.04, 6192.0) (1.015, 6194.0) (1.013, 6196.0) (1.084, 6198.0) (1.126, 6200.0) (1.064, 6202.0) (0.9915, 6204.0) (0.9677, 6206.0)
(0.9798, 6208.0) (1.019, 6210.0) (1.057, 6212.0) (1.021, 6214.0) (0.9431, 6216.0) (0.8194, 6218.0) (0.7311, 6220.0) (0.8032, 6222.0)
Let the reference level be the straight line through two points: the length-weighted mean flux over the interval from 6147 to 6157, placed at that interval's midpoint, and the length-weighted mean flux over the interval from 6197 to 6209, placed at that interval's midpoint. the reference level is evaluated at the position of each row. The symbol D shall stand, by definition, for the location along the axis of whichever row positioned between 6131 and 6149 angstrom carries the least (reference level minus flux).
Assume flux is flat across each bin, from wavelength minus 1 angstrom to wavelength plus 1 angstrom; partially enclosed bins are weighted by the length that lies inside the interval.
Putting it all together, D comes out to 6136.0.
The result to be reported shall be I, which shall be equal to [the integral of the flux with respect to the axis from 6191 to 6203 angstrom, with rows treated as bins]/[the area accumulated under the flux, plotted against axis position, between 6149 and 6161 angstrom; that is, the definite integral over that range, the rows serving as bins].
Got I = 0.99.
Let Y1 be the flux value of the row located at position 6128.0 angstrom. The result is 1.115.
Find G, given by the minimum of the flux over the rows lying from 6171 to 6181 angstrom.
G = 0.9103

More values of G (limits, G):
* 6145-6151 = 1.015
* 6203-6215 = 0.9677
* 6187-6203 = 0.9527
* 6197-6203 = 1.064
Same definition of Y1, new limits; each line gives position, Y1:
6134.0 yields 1.153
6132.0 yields 1.062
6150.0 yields 1.045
